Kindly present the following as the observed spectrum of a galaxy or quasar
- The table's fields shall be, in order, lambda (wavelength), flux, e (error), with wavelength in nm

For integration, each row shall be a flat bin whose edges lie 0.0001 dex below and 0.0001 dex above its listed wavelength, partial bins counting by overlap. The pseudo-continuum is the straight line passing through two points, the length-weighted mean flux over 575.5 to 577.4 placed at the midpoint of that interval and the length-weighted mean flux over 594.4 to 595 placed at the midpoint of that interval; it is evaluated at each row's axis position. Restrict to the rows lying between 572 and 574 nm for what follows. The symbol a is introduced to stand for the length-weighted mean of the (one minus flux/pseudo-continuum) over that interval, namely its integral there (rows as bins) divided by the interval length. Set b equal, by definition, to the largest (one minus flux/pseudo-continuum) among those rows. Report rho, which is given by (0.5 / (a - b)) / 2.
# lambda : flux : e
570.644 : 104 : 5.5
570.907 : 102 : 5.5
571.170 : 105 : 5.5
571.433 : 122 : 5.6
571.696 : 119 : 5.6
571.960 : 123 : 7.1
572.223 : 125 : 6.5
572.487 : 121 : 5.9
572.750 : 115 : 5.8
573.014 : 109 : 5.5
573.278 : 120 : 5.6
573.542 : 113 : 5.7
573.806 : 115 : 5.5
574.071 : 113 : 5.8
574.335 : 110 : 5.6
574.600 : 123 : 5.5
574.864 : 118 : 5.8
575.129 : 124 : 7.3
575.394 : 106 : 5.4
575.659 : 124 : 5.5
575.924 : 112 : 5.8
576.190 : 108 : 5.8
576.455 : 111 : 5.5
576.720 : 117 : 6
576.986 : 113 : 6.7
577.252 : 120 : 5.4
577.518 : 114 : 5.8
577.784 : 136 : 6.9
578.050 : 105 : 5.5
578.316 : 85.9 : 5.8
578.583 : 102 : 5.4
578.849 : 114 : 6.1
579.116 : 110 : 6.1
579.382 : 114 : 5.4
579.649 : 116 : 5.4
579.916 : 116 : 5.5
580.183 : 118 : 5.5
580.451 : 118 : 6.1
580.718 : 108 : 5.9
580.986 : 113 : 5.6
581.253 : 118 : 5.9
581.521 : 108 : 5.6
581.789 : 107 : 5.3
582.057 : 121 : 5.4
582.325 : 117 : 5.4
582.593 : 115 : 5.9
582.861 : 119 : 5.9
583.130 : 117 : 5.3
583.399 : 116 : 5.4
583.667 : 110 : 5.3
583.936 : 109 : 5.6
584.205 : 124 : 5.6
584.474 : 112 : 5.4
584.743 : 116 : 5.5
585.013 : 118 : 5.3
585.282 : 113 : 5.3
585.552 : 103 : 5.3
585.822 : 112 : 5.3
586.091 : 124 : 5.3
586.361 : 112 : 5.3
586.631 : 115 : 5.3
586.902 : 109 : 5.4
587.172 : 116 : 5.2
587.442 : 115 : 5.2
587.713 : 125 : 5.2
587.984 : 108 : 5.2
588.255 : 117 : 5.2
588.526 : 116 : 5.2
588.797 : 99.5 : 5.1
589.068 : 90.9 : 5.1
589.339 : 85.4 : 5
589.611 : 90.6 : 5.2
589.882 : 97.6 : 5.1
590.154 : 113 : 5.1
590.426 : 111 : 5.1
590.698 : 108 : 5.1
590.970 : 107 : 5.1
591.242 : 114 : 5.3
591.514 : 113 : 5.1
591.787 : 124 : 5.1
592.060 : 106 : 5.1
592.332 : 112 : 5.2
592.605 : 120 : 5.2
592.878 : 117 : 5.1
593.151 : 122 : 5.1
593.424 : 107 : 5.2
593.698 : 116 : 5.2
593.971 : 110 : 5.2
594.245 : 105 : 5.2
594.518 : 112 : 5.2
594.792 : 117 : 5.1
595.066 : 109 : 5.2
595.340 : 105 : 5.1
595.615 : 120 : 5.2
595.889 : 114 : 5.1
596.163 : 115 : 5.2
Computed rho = -3.6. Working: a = -0.02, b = 0.052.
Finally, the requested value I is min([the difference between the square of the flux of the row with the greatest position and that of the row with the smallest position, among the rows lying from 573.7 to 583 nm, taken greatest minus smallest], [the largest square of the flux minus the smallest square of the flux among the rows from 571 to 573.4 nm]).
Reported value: 936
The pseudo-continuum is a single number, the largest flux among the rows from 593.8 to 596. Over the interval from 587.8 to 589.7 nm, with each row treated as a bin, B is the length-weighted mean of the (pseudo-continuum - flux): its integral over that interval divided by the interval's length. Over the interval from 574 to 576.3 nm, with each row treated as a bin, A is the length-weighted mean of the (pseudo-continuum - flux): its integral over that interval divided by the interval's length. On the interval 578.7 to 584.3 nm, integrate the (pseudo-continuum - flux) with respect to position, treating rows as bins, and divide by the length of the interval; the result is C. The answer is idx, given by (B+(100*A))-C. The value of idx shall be 466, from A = 5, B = 18.1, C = 5.4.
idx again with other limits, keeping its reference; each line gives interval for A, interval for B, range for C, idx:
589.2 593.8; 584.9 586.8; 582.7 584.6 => 1044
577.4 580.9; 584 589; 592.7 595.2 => 792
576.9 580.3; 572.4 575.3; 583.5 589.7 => 737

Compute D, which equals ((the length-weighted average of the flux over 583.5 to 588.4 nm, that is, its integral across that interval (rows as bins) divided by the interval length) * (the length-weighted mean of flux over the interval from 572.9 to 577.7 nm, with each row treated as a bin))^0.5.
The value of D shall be 115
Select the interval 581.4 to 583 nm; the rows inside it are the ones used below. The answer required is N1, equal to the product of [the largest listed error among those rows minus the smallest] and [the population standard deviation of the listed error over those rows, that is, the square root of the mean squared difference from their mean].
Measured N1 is 0.14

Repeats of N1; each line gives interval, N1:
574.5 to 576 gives 1.24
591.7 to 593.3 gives 0.00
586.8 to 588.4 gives 0.01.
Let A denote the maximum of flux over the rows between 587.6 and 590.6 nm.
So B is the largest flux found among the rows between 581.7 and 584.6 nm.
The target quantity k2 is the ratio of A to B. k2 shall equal 1.01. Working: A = 125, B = 124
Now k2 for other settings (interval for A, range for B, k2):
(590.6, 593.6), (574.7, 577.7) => 1.00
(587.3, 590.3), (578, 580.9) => 1.06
